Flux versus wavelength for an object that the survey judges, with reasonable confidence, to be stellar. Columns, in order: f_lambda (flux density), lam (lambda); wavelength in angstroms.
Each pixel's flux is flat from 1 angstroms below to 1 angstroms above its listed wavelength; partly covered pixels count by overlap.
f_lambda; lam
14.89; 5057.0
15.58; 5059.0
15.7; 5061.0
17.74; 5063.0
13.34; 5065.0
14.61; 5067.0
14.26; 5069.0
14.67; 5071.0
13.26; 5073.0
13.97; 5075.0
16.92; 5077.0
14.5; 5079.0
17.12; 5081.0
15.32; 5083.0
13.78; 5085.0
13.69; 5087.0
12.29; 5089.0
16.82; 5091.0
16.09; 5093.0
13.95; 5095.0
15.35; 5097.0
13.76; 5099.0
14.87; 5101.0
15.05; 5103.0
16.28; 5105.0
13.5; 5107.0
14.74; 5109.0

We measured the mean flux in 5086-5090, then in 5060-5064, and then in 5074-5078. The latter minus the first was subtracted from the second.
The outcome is 14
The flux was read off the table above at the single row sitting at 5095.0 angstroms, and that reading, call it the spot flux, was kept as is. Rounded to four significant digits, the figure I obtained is 13.95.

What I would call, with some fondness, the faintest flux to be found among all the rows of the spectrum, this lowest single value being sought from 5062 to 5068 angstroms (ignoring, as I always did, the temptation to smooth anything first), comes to 13.34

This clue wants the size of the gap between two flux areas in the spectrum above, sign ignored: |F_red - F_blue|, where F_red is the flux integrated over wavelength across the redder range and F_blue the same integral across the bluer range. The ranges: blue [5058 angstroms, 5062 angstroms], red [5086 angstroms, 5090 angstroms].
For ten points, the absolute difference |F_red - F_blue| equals 11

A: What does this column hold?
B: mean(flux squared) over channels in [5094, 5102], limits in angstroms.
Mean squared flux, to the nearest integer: 210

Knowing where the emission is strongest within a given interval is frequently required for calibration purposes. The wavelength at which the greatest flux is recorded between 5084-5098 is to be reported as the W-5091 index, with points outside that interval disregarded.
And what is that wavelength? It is 5091.0 angstroms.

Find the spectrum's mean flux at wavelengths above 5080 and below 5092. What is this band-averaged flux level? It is 14.8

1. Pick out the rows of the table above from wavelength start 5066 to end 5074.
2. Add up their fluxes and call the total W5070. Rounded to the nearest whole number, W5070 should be 57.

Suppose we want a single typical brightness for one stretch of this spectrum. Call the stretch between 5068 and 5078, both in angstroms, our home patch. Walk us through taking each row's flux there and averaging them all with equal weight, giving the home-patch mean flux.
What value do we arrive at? 14.6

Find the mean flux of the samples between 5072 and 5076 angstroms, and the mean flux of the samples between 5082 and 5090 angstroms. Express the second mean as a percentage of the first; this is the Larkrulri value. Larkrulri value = 101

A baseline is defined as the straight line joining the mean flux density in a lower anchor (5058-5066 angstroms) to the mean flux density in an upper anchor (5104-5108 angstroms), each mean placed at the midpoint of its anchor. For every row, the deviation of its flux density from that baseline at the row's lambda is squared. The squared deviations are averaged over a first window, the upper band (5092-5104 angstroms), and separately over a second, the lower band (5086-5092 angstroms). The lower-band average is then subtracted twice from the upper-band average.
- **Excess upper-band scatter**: -8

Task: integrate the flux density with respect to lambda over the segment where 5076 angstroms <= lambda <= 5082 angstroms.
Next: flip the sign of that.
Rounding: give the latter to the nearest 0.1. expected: -97.1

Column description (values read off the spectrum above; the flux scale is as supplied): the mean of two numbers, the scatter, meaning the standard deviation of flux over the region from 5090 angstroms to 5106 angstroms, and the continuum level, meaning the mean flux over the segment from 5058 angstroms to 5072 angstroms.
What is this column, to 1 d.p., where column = 8.1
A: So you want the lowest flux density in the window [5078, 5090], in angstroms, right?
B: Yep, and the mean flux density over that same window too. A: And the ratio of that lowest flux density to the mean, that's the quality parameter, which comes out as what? 0.85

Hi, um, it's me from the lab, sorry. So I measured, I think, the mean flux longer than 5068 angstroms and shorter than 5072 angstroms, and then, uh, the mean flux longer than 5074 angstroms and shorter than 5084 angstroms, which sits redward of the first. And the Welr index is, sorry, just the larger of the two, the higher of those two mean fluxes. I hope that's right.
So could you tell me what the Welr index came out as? 15.6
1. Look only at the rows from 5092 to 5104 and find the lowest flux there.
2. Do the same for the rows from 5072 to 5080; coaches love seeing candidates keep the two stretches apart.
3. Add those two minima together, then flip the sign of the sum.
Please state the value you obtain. -27.0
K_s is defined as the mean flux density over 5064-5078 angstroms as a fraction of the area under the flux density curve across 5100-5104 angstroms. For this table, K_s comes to 0.24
